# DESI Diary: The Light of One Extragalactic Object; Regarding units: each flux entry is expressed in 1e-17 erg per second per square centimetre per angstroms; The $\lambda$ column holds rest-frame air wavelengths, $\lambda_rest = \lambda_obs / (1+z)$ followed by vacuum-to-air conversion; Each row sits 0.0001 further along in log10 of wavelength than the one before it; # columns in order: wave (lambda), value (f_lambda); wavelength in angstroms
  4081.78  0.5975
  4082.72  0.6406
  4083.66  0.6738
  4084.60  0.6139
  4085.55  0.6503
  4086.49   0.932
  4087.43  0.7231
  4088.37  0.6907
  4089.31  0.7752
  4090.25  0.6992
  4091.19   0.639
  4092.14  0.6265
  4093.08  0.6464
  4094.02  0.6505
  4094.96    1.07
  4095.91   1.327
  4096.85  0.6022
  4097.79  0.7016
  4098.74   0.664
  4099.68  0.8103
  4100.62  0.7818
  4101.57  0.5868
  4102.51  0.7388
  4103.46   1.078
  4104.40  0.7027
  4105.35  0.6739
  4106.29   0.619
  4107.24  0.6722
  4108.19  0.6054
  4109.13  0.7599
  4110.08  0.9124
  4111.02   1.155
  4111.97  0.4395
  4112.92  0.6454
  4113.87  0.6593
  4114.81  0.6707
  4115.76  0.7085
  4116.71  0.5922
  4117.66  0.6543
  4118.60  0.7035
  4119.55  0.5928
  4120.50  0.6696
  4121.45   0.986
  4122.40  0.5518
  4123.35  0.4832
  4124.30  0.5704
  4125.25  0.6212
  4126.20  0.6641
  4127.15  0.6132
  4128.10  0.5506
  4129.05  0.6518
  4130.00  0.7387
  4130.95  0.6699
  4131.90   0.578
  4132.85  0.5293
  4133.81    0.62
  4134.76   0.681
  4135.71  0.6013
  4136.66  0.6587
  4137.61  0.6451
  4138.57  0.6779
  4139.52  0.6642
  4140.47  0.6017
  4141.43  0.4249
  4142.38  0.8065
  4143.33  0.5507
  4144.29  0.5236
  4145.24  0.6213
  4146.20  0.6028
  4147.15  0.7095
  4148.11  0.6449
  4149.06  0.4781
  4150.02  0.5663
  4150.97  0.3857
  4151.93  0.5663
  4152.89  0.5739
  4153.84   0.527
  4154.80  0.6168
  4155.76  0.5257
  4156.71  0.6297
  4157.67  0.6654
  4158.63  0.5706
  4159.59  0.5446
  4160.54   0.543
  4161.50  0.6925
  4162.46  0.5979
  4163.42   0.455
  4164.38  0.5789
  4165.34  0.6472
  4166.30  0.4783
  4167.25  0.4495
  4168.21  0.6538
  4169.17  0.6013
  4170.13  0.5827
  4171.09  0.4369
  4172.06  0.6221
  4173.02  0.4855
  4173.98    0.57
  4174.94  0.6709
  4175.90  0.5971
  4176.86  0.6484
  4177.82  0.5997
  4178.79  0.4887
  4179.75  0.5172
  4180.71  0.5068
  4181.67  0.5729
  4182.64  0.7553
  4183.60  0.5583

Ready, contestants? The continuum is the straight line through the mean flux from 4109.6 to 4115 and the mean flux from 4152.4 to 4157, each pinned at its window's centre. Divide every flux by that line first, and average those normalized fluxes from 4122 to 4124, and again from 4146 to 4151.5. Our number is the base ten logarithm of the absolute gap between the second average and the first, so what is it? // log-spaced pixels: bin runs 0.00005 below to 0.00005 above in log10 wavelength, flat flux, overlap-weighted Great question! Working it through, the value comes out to -0.69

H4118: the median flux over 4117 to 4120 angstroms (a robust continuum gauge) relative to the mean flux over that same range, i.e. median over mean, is 1.01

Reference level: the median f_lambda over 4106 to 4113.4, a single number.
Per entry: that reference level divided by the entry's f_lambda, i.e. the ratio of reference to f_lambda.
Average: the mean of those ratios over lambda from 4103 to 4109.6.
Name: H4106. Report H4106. 0.93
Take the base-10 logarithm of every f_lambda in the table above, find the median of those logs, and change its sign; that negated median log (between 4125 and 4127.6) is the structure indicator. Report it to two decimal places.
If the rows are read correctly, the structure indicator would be 0.21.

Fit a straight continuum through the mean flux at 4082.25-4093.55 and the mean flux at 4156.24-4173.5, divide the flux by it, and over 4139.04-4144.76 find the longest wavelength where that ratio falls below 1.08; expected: 4144.29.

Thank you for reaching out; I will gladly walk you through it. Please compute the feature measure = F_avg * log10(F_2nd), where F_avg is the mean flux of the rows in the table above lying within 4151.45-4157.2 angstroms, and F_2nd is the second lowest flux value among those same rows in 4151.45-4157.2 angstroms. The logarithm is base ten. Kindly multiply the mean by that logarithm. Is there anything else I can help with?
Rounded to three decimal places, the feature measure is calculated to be -0.159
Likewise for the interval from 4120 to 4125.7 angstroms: -0.167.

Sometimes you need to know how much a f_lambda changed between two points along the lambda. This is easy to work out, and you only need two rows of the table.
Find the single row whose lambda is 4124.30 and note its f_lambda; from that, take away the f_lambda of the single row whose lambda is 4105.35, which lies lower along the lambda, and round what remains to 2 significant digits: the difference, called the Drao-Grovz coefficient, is -0.10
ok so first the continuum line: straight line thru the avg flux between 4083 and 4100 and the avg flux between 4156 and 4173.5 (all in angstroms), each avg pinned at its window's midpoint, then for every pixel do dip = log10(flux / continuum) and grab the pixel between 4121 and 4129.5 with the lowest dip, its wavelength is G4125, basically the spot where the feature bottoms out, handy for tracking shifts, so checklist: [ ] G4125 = 4123.35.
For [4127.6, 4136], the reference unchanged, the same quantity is 4132.85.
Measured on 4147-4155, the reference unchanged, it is 4150.97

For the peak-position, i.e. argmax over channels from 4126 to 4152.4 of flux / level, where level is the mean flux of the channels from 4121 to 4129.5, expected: 4142.38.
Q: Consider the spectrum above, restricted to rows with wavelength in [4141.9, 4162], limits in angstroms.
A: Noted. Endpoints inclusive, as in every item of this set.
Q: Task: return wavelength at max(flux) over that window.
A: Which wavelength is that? 4142.38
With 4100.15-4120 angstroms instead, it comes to 4111.02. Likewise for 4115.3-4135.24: 4121.45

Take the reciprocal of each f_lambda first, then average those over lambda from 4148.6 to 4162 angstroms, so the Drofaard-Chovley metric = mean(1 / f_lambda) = 1.81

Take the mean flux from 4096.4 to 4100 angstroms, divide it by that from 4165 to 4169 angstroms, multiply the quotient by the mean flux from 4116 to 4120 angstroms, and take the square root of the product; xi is 0.89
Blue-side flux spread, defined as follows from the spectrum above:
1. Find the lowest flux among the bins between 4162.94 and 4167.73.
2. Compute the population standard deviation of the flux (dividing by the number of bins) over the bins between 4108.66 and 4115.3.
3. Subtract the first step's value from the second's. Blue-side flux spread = -0.24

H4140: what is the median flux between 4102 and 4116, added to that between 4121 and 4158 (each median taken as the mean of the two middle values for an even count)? 1.29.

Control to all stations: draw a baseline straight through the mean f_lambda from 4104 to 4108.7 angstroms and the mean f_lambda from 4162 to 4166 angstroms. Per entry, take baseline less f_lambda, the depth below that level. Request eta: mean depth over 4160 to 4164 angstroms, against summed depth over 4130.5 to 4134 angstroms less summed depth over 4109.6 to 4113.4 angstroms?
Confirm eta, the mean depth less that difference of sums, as -0.6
